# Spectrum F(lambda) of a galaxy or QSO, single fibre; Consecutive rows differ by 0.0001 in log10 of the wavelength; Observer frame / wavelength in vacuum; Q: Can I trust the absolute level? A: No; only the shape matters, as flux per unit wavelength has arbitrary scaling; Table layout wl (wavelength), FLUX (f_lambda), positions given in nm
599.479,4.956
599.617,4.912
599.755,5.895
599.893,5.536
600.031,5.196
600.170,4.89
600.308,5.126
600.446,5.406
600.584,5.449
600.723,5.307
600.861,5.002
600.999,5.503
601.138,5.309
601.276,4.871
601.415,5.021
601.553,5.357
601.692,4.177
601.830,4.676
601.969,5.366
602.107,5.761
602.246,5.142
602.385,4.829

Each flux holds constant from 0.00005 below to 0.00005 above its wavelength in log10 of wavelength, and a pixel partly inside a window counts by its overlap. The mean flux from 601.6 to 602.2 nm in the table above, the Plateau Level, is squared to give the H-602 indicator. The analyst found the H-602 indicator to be 25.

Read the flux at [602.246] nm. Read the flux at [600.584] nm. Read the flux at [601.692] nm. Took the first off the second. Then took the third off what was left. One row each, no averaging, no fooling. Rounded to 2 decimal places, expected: -3.87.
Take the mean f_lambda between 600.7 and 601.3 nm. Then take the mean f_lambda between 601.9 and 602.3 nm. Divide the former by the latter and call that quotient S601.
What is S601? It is 0.96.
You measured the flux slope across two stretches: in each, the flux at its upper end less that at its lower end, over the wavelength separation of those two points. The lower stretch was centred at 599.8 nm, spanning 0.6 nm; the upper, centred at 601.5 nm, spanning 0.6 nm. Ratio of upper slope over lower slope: -2.4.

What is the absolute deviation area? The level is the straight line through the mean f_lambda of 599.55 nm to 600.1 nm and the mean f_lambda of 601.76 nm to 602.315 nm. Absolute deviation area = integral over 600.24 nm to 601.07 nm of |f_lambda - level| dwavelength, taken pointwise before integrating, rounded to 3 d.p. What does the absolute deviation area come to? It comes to 0.129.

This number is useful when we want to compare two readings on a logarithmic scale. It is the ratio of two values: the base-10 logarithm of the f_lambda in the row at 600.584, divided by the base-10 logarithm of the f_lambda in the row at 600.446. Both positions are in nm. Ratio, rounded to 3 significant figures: 1.00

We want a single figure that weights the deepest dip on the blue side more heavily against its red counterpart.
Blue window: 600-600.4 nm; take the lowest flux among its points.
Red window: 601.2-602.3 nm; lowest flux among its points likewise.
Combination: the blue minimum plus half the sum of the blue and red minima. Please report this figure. 9.42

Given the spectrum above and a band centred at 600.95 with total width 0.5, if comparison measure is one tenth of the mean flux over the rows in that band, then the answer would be 0.528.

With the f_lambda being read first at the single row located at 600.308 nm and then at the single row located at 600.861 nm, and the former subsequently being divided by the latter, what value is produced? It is 1.02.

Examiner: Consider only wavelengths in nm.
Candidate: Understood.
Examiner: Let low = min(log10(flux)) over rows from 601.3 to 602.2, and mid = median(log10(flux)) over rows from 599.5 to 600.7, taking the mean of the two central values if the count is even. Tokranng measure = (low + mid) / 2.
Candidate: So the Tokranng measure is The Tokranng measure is 0.673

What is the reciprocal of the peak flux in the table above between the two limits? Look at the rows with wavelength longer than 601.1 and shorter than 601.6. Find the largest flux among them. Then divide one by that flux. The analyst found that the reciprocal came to 0.1867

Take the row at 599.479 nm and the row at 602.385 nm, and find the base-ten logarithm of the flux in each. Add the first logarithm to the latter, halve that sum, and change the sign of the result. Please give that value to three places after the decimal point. -0.689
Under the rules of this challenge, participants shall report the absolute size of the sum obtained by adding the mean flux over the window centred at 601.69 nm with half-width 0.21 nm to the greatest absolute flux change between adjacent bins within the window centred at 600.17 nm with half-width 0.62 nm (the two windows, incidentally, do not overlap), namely 5.7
